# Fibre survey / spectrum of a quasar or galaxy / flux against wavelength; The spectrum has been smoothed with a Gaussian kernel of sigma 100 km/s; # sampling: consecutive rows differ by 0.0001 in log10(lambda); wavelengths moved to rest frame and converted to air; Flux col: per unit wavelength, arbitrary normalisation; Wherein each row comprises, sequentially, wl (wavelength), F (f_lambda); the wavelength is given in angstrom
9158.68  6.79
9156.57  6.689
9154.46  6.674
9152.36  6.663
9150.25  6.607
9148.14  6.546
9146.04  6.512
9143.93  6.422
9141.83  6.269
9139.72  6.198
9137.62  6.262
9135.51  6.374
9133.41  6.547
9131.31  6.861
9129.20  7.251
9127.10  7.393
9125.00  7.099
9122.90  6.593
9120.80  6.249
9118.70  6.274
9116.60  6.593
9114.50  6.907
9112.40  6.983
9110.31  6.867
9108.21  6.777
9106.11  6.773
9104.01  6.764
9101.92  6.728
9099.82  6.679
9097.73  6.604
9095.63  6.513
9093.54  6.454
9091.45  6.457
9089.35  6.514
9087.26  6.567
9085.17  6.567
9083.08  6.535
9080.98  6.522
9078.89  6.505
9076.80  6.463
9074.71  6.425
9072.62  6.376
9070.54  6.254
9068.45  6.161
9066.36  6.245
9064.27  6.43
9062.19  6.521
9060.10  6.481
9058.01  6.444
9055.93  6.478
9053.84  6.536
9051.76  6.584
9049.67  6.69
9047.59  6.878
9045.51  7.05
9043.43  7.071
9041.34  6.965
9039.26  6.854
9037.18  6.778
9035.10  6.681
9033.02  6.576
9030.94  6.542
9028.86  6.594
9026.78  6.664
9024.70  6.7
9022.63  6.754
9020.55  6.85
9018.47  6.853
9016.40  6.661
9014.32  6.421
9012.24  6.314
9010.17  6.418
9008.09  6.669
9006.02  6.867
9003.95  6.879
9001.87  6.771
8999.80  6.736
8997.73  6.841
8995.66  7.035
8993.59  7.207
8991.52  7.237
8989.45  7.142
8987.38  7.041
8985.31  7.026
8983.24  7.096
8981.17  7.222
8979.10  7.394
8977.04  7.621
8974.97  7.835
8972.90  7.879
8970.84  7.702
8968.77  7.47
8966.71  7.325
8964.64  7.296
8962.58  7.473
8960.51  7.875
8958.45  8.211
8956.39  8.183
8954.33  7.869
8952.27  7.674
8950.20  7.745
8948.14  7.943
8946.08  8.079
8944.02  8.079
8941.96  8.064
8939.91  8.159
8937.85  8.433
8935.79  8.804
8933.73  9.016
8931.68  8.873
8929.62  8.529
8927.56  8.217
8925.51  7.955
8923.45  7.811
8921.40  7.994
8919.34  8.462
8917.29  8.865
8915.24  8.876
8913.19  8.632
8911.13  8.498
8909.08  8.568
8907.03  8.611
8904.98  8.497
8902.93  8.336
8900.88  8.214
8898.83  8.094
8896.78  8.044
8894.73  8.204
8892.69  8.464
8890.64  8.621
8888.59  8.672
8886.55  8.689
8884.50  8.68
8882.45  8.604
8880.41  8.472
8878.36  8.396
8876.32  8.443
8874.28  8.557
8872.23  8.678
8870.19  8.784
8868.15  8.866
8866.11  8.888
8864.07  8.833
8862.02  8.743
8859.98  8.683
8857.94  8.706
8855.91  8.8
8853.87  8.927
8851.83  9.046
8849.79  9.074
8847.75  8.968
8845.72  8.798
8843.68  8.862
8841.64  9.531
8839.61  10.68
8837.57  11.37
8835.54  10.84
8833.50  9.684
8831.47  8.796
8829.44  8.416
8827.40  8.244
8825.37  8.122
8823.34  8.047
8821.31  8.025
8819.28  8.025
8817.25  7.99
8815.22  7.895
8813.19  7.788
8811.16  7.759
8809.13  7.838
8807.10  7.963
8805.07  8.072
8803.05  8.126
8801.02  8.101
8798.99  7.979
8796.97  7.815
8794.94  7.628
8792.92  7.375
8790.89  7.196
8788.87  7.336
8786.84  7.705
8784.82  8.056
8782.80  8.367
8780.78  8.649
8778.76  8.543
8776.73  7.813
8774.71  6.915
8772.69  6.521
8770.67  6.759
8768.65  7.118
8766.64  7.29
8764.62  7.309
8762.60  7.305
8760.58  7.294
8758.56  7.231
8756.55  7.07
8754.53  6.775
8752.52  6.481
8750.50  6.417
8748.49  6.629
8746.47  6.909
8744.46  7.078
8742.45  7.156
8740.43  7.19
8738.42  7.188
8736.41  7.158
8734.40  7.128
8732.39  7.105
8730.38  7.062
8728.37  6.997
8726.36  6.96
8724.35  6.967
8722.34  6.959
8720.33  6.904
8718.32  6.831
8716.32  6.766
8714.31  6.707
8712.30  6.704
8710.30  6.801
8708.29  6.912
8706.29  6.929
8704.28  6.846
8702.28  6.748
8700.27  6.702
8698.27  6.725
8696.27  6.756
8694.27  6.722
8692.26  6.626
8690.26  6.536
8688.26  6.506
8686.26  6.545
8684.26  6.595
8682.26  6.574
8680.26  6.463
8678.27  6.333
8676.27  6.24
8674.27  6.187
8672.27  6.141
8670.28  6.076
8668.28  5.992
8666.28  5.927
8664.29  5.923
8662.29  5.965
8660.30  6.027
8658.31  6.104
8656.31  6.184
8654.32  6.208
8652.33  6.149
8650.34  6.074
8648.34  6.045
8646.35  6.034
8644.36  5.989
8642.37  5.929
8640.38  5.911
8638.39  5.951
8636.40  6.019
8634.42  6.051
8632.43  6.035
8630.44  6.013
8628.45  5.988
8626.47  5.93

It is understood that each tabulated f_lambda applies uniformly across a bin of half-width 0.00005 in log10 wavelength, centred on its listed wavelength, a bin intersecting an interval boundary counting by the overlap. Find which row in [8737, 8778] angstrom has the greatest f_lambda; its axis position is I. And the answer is 8776.73 angstrom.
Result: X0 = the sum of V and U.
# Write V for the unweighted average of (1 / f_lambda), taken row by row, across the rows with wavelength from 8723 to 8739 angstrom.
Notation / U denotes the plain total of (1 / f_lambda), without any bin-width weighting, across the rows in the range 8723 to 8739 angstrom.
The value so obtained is 1.27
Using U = 1.13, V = 0.141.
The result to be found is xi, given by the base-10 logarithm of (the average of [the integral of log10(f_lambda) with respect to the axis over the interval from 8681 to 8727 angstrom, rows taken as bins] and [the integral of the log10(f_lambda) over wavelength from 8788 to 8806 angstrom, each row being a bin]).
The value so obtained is 1.43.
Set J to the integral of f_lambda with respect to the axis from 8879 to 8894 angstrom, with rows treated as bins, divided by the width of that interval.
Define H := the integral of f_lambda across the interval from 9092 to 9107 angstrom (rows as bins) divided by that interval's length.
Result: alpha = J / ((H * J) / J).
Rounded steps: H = 6.6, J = 8.6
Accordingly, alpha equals 1.3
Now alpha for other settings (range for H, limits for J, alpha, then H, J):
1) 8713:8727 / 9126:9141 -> 1.0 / 6.9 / 6.7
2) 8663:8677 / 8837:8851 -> 1.6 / 6.1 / 9.5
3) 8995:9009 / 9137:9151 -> 0.9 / 6.8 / 6.4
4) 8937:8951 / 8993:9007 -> 0.9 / 8.1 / 6.9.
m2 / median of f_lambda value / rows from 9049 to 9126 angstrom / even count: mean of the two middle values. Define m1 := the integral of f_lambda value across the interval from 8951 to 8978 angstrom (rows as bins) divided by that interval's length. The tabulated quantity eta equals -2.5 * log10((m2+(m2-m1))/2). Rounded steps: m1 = 7.7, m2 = 6.5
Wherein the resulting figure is -1.1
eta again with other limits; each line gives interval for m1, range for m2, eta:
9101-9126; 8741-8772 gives -1.4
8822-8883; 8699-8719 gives -0.9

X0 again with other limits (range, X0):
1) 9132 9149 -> 1.41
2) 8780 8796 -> 1.16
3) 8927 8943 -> 1.06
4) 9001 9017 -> 1.36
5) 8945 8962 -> 1.13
